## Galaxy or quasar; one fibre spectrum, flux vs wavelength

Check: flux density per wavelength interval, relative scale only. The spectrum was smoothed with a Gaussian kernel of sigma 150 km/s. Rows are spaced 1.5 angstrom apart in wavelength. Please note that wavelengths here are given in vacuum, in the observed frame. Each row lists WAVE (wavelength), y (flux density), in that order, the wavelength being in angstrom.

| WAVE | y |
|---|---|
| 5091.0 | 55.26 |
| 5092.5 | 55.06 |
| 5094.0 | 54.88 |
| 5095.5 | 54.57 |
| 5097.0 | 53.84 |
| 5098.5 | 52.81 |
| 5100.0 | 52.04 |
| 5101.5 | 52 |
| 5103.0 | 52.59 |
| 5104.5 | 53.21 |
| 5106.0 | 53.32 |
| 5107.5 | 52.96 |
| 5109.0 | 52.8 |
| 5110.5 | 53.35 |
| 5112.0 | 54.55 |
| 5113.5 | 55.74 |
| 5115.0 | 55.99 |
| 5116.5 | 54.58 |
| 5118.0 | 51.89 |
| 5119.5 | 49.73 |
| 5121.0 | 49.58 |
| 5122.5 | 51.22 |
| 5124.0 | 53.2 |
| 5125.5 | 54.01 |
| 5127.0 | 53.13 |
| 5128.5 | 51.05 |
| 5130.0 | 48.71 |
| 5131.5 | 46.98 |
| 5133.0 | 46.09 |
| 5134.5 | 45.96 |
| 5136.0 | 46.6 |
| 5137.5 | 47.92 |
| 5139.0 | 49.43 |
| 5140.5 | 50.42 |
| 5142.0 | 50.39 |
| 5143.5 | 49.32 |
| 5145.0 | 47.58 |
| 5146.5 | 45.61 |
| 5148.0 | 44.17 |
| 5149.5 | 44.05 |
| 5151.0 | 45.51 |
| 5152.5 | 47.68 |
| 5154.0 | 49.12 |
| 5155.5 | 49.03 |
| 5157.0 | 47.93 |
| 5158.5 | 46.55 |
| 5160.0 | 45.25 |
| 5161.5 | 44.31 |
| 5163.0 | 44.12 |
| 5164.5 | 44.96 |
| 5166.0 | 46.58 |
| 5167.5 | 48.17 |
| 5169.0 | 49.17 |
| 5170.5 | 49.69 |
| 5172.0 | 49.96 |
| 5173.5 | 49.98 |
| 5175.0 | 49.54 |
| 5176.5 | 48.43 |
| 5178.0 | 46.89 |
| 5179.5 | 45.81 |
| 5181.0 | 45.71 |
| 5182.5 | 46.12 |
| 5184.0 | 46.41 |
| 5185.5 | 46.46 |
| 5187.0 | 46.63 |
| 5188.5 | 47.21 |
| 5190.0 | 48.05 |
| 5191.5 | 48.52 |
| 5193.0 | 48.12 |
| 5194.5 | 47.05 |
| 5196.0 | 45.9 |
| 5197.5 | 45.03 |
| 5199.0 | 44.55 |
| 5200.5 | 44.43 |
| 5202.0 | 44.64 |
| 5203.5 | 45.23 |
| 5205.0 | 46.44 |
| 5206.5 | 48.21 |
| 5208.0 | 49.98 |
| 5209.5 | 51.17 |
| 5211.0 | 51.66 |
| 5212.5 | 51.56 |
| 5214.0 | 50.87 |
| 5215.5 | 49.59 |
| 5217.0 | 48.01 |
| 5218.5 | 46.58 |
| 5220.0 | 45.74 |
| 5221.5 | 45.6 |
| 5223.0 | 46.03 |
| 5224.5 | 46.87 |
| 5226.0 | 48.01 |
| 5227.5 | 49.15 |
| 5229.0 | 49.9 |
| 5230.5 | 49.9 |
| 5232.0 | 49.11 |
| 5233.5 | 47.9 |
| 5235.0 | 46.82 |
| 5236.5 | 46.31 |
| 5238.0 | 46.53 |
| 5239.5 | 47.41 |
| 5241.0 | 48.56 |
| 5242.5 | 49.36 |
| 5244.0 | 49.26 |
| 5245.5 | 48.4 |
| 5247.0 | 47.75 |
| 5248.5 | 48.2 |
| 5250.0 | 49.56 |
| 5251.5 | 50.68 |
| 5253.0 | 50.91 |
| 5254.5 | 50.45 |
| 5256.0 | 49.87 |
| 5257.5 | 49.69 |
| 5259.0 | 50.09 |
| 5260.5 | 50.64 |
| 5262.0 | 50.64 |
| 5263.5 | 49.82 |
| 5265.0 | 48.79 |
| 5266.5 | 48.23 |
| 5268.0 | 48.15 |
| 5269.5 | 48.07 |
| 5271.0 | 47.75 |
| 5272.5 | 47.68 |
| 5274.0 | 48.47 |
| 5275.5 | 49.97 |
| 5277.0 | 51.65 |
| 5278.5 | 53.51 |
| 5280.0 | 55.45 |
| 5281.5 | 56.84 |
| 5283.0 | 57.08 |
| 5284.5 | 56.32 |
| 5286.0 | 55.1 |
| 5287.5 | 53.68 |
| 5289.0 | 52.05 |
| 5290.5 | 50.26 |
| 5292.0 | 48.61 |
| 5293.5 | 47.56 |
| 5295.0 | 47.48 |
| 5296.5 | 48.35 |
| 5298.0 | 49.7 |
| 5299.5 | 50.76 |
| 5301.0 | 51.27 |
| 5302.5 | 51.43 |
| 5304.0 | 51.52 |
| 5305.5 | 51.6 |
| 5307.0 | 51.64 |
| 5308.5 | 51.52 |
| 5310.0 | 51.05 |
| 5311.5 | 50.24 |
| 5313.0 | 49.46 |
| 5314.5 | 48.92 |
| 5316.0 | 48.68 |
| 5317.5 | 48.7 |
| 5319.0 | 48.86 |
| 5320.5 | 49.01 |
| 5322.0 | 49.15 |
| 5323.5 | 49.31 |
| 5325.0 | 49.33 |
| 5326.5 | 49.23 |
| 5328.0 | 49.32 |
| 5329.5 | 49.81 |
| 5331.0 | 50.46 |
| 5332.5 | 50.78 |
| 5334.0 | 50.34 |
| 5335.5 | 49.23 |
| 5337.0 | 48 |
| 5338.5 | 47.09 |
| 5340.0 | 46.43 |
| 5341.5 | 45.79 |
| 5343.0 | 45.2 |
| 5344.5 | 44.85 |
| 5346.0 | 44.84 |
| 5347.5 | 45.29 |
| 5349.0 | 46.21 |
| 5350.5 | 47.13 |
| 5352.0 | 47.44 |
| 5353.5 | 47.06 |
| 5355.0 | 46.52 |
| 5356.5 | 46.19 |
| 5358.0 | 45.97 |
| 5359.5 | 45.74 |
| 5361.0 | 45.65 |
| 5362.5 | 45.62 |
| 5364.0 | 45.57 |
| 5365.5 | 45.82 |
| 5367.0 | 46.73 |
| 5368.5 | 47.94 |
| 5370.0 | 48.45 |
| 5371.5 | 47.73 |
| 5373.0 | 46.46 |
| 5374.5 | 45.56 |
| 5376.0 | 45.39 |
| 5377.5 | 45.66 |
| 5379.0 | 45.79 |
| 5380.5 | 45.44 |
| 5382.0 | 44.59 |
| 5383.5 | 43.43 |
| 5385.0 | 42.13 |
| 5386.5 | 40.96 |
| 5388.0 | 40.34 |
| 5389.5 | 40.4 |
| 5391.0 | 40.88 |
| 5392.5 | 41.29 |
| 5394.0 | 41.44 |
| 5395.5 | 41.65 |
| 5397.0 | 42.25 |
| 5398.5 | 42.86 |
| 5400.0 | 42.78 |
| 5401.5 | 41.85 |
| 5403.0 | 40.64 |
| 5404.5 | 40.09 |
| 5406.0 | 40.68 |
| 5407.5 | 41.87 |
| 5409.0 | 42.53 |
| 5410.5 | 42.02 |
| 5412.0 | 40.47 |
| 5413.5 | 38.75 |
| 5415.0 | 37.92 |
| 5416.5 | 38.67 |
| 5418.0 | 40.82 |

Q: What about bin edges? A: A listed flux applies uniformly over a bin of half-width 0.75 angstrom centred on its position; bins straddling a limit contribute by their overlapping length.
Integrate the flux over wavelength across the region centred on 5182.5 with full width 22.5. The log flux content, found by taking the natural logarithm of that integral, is 6.976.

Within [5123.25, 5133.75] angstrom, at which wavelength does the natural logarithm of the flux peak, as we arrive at 5125.5 angstrom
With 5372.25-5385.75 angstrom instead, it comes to 5373.0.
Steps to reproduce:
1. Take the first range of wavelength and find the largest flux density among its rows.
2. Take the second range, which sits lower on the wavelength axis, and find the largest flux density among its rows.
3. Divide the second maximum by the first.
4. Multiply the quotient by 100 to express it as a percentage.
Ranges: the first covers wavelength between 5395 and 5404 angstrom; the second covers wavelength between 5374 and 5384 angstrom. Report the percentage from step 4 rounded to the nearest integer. 107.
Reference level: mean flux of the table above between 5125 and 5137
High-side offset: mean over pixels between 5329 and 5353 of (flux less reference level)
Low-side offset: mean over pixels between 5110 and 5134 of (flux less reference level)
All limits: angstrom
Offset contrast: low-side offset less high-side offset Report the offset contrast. 4.4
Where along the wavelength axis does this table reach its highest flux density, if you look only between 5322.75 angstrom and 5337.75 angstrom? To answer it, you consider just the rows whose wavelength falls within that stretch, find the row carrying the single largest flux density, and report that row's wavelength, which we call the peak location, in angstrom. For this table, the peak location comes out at 5332.5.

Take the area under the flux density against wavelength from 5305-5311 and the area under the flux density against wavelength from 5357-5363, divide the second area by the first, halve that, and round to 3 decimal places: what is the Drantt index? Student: 0.445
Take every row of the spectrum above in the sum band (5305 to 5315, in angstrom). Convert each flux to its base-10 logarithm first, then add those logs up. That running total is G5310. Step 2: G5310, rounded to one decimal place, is 11.9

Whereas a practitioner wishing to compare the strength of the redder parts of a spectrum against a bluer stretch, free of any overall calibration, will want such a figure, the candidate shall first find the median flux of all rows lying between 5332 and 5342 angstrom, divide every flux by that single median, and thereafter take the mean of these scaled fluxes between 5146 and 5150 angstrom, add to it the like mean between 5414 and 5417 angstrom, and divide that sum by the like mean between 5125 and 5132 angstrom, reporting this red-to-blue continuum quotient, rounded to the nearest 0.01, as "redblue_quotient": 1.63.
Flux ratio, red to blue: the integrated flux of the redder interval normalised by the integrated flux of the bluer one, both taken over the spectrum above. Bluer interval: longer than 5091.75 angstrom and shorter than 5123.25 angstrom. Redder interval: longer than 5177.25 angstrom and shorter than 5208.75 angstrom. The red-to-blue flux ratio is 0.88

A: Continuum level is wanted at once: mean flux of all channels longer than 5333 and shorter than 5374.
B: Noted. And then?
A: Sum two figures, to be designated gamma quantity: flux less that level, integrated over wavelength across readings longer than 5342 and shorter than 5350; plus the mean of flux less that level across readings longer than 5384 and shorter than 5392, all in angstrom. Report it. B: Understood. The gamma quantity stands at -16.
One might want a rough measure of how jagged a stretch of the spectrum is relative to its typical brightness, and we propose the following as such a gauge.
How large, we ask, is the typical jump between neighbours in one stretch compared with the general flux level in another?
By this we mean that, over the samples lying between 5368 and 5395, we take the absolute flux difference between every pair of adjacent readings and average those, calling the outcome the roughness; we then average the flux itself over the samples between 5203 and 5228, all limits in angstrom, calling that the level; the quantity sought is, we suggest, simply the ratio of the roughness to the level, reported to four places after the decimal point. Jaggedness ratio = 0.0128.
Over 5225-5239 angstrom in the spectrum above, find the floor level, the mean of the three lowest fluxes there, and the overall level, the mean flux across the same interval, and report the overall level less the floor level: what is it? 1.6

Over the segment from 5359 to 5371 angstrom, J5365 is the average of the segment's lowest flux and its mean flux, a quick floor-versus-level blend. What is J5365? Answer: 46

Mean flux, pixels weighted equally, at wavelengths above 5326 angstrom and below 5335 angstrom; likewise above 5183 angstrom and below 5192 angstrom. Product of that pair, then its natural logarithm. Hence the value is 7.77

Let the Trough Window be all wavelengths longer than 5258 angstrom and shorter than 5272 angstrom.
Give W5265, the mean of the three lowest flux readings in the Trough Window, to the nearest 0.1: 48.0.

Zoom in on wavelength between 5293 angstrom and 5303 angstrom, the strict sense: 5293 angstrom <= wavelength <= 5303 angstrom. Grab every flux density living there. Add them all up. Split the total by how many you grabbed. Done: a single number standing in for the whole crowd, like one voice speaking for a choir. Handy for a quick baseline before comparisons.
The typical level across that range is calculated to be 49.5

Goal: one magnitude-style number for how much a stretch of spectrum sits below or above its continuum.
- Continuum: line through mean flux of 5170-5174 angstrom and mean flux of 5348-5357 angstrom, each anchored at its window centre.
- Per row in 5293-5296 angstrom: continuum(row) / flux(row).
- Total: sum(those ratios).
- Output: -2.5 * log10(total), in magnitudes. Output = -0.76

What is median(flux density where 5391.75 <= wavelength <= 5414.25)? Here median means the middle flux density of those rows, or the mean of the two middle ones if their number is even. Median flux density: 42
